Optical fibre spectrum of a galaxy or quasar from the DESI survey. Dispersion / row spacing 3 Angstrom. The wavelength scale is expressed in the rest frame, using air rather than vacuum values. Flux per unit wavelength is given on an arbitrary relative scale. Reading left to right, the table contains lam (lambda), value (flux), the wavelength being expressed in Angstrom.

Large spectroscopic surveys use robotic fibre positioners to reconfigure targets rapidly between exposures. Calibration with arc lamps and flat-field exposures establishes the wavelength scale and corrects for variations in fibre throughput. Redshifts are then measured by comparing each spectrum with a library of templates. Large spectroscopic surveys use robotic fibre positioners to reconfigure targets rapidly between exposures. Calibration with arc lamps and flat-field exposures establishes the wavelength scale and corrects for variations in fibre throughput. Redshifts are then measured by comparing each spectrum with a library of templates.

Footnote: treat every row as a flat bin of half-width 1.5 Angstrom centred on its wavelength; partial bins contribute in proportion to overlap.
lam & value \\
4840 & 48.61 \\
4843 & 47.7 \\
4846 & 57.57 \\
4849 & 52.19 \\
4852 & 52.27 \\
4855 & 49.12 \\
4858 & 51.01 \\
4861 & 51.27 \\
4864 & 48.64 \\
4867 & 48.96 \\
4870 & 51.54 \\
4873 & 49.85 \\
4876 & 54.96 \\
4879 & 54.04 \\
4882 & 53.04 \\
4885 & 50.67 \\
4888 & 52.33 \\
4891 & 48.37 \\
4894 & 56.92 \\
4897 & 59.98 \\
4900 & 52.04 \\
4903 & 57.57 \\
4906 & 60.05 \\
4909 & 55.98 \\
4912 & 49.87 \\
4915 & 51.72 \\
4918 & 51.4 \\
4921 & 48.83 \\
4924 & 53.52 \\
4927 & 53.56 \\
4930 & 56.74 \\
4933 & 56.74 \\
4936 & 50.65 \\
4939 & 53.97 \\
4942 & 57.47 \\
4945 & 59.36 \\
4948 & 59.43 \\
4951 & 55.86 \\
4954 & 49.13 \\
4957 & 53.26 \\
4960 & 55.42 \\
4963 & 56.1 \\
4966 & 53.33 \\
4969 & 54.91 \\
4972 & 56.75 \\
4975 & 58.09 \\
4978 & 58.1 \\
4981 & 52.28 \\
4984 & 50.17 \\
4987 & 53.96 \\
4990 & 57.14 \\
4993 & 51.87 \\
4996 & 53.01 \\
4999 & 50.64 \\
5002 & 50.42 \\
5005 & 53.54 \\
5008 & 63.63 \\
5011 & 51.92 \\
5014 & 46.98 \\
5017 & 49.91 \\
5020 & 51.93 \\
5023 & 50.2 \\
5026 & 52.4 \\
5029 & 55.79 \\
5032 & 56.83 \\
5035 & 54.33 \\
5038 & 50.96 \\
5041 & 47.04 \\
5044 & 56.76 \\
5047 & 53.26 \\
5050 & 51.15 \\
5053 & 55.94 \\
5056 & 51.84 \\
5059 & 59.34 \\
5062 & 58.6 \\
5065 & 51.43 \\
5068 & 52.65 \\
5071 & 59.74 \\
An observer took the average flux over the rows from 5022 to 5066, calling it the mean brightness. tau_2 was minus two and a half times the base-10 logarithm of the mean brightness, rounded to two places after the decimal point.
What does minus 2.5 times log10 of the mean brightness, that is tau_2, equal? -4.33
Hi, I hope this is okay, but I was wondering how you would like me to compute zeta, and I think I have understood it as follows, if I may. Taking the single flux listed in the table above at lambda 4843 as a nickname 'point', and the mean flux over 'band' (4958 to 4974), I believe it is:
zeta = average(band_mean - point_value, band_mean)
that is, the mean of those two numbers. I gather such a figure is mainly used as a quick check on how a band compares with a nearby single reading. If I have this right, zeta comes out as 31.5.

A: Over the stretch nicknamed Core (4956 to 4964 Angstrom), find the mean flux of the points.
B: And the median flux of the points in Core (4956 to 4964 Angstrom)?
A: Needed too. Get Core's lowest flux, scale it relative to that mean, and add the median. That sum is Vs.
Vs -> 56.4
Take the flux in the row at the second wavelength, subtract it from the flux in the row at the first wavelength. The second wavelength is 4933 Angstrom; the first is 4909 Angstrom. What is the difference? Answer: -0.8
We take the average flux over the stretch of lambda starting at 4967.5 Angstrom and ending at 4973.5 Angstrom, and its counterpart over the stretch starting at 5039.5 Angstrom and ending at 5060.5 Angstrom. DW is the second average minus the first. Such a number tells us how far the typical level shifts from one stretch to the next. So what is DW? -2.2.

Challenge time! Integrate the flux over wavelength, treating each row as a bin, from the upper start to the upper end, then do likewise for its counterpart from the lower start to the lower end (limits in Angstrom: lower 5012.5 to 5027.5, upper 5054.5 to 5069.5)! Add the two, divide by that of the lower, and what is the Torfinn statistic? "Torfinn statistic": 2.09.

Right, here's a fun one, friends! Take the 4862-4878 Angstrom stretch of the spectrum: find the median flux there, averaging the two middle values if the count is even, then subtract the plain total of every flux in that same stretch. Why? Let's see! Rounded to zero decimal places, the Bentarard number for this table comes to -204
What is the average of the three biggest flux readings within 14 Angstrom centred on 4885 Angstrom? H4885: 53.1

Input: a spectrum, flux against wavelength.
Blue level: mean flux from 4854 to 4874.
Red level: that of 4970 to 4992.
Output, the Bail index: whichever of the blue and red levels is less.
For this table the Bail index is 50.1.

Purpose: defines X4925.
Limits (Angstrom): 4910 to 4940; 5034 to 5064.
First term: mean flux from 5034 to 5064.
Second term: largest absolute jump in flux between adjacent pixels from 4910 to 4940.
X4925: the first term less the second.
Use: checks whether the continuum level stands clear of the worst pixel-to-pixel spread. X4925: 47.8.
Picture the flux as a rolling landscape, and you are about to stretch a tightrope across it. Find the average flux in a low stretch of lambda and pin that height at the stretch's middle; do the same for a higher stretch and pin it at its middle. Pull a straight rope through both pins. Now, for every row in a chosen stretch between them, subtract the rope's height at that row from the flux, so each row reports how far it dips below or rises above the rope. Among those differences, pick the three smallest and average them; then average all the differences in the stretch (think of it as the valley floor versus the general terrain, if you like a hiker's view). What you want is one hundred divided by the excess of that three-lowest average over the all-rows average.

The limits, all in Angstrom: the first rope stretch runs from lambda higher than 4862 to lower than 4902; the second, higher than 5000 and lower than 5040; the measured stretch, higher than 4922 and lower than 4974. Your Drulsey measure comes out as -25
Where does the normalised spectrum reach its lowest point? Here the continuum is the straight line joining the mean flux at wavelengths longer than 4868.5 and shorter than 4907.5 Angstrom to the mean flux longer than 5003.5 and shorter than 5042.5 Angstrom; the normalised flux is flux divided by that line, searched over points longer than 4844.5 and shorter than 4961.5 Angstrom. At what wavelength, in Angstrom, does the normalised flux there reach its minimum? 4891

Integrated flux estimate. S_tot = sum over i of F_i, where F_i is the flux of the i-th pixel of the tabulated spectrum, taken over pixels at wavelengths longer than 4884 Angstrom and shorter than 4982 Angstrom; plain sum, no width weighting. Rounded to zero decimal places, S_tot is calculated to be 1800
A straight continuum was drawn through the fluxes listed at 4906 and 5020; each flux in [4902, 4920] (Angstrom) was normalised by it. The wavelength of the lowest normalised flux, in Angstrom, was 4912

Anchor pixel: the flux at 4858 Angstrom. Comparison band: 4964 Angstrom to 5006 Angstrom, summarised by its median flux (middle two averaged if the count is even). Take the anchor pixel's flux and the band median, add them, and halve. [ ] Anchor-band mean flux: 52.2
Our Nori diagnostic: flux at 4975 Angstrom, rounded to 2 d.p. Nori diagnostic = 58.09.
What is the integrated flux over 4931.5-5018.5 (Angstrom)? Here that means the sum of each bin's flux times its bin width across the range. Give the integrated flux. 4722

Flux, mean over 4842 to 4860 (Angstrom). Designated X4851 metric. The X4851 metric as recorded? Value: 52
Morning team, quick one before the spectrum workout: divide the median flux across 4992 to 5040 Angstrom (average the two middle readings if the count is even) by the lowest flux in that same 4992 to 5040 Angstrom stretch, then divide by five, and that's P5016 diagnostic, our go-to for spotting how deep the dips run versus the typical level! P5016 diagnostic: 0.221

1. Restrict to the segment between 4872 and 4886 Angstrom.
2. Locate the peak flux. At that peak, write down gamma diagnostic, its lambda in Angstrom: 4876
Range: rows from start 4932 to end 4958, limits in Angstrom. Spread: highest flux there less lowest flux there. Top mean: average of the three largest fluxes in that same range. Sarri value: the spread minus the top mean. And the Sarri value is -48.5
